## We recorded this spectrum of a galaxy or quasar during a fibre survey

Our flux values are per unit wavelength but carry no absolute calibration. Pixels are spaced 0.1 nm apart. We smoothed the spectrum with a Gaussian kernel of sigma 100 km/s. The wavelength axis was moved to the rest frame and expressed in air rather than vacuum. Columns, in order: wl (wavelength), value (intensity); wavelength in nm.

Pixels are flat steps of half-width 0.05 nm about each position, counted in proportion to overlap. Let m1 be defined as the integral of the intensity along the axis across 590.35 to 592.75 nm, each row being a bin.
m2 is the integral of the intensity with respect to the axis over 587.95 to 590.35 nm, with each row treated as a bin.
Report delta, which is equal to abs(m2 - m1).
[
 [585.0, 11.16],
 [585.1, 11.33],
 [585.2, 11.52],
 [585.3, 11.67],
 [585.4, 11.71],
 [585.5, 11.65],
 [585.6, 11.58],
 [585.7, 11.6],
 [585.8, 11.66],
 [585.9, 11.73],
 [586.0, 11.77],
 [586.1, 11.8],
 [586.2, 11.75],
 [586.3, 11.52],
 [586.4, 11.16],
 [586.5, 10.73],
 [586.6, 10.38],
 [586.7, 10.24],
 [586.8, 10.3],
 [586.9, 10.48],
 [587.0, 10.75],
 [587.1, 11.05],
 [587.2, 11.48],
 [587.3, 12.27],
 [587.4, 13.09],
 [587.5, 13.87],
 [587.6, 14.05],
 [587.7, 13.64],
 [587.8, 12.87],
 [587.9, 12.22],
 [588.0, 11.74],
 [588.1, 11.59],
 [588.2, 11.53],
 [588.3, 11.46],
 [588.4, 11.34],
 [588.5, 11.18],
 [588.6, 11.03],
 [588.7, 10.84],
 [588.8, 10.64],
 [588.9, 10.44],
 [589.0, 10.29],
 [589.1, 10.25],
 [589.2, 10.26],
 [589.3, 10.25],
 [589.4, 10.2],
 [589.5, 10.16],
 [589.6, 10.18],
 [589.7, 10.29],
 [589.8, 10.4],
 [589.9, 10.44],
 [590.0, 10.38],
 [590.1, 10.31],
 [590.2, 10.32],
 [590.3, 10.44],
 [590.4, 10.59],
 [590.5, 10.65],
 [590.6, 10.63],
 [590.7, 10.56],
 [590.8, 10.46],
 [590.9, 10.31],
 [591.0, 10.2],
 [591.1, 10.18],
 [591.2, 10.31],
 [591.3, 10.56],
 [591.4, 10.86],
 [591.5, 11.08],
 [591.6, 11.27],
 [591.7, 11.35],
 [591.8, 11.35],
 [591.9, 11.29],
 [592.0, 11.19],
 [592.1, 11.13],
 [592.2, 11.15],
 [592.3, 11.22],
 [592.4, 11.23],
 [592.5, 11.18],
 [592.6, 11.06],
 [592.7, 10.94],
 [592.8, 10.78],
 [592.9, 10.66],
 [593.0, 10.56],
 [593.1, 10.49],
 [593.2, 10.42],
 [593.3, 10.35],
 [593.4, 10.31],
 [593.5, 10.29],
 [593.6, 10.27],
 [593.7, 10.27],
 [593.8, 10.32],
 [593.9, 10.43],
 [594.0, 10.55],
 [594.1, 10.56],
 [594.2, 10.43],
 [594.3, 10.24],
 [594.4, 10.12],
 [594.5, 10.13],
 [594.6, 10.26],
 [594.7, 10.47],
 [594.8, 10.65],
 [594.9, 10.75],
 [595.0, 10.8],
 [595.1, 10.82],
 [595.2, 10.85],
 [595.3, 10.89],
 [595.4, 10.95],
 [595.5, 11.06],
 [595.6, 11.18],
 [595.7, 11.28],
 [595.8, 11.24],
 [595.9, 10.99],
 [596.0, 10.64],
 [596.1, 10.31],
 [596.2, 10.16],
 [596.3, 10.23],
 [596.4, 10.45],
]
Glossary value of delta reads 0.5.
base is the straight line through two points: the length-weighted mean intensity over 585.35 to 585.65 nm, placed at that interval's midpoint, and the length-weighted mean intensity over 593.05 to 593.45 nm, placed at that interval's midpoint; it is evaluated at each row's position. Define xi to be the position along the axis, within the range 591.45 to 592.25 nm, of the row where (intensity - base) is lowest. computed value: 591.5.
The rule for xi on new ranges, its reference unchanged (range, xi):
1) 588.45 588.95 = 588.9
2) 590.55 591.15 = 591.1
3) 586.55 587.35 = 586.7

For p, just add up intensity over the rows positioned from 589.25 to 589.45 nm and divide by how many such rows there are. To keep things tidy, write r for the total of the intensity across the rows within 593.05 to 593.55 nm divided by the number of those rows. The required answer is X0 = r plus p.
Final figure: 20.6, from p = 10.2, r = 10.4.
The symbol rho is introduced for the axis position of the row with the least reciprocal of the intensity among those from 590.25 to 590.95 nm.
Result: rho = 590.5 nm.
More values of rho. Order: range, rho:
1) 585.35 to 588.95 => 587.6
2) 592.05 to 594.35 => 592.4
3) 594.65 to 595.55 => 595.5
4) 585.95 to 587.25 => 586.1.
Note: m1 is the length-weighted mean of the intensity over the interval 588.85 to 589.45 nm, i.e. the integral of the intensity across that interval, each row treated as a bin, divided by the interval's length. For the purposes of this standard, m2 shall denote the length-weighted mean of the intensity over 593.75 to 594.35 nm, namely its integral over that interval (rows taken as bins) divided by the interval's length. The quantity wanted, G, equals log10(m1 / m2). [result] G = -0.01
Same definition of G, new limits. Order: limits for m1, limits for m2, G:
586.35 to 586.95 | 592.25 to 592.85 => -0.02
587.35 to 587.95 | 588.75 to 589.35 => 0.11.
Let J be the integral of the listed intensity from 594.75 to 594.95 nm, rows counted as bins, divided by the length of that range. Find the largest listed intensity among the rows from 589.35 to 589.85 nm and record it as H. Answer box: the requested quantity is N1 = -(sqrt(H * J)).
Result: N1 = -10.5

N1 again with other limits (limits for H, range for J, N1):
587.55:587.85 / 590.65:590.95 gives -12.1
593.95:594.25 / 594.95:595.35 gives -10.7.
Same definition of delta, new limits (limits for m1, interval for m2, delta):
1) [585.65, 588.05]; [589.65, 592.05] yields 2.7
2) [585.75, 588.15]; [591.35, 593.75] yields 2.1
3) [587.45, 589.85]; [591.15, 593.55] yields 1.0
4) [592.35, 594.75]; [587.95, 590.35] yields 0.4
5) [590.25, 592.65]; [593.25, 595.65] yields 0.7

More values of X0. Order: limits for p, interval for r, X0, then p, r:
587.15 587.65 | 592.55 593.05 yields 23.8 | 13.0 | 10.8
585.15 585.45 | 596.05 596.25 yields 21.9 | 11.6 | 10.2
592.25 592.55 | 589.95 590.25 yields 21.5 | 11.2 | 10.3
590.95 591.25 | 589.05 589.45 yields 20.5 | 10.2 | 10.2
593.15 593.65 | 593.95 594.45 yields 20.7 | 10.3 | 10.4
